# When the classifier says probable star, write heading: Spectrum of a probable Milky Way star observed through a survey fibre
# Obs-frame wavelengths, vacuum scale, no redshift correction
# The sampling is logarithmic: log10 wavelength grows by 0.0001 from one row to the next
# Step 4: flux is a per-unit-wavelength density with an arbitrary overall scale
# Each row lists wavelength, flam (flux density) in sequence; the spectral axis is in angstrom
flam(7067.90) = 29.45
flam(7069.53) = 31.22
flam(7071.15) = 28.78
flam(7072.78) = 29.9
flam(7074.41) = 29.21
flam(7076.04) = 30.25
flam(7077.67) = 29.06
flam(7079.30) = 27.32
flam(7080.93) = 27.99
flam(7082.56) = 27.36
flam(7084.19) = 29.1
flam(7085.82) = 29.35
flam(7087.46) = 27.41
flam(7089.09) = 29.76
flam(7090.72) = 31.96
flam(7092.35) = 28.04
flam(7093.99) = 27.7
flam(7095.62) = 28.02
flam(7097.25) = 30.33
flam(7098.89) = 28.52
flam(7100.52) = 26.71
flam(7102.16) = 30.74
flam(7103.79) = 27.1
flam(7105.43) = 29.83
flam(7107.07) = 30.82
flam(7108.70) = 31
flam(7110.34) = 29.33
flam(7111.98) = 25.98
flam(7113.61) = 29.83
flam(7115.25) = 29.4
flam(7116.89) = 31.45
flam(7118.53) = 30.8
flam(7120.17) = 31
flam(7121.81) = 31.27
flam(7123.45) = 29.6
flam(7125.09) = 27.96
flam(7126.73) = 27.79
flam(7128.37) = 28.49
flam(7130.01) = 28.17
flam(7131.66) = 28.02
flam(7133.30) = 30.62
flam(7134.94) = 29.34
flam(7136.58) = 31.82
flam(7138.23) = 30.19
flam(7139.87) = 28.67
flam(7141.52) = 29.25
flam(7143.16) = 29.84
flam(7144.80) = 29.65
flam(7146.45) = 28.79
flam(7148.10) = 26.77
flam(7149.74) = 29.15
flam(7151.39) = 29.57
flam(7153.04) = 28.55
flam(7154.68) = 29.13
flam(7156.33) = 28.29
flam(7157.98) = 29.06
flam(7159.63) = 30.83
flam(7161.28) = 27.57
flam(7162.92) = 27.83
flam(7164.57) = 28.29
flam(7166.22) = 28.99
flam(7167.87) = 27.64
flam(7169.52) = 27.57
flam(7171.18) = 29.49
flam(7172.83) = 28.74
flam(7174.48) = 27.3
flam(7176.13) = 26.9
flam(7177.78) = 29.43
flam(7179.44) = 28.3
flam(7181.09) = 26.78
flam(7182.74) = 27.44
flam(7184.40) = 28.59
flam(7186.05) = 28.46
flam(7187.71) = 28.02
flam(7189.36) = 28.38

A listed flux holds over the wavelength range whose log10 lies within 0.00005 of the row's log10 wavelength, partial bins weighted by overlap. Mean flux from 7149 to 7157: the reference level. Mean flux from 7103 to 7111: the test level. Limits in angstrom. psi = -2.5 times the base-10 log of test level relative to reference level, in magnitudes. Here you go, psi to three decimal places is -0.025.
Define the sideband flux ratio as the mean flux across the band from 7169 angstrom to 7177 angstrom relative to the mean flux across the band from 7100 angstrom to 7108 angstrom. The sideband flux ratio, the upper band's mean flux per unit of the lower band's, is 0.96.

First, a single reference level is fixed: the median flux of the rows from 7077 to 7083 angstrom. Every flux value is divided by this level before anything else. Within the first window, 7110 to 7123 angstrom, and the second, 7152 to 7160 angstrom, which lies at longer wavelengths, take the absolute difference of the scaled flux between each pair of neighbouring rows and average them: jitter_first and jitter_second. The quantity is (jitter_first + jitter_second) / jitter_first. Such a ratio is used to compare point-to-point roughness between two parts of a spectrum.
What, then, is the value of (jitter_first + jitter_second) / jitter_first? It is 1.6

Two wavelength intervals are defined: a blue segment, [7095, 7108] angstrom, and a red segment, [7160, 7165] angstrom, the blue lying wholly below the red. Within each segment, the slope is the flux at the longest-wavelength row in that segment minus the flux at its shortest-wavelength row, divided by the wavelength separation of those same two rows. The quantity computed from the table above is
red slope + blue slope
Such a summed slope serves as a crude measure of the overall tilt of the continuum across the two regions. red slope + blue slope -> 0.46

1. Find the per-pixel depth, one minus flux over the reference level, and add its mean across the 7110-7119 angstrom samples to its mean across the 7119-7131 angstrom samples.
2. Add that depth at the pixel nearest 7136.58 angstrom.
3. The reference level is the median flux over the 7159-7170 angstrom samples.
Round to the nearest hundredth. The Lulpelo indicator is -0.25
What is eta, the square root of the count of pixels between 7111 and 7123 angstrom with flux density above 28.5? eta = 2.4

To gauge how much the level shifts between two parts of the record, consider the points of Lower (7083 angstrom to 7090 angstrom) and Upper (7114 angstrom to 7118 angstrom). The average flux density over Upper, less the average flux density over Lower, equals 1.5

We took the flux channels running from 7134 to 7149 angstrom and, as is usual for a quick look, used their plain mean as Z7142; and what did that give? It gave 29.4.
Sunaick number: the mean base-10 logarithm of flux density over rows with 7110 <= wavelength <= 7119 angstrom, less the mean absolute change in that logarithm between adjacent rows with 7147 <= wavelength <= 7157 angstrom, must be 1.45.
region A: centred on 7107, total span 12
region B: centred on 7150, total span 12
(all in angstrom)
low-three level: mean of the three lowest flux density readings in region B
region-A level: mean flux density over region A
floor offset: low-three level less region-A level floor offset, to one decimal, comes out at -1.2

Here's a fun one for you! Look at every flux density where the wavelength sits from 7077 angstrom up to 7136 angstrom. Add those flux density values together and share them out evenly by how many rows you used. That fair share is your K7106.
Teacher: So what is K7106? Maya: 29.1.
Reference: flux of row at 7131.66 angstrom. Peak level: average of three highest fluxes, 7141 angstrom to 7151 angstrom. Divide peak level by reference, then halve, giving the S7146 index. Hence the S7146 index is 0.528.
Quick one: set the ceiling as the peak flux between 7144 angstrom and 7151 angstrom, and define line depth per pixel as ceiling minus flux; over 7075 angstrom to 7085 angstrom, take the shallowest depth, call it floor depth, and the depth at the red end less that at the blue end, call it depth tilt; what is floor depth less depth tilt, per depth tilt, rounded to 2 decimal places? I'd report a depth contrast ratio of -1.52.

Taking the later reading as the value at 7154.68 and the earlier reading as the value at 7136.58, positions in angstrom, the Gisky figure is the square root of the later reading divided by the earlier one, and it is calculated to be 0.96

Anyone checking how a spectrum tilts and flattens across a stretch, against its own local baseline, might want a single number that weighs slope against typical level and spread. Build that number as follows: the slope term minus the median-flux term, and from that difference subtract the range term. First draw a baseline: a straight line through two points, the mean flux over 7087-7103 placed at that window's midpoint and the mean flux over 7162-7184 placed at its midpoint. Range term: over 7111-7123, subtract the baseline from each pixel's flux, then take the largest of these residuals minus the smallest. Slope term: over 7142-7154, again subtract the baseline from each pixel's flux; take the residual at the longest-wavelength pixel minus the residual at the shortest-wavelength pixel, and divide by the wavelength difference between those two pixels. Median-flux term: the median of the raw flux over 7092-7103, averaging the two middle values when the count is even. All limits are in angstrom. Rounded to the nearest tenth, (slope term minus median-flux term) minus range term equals -33.7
